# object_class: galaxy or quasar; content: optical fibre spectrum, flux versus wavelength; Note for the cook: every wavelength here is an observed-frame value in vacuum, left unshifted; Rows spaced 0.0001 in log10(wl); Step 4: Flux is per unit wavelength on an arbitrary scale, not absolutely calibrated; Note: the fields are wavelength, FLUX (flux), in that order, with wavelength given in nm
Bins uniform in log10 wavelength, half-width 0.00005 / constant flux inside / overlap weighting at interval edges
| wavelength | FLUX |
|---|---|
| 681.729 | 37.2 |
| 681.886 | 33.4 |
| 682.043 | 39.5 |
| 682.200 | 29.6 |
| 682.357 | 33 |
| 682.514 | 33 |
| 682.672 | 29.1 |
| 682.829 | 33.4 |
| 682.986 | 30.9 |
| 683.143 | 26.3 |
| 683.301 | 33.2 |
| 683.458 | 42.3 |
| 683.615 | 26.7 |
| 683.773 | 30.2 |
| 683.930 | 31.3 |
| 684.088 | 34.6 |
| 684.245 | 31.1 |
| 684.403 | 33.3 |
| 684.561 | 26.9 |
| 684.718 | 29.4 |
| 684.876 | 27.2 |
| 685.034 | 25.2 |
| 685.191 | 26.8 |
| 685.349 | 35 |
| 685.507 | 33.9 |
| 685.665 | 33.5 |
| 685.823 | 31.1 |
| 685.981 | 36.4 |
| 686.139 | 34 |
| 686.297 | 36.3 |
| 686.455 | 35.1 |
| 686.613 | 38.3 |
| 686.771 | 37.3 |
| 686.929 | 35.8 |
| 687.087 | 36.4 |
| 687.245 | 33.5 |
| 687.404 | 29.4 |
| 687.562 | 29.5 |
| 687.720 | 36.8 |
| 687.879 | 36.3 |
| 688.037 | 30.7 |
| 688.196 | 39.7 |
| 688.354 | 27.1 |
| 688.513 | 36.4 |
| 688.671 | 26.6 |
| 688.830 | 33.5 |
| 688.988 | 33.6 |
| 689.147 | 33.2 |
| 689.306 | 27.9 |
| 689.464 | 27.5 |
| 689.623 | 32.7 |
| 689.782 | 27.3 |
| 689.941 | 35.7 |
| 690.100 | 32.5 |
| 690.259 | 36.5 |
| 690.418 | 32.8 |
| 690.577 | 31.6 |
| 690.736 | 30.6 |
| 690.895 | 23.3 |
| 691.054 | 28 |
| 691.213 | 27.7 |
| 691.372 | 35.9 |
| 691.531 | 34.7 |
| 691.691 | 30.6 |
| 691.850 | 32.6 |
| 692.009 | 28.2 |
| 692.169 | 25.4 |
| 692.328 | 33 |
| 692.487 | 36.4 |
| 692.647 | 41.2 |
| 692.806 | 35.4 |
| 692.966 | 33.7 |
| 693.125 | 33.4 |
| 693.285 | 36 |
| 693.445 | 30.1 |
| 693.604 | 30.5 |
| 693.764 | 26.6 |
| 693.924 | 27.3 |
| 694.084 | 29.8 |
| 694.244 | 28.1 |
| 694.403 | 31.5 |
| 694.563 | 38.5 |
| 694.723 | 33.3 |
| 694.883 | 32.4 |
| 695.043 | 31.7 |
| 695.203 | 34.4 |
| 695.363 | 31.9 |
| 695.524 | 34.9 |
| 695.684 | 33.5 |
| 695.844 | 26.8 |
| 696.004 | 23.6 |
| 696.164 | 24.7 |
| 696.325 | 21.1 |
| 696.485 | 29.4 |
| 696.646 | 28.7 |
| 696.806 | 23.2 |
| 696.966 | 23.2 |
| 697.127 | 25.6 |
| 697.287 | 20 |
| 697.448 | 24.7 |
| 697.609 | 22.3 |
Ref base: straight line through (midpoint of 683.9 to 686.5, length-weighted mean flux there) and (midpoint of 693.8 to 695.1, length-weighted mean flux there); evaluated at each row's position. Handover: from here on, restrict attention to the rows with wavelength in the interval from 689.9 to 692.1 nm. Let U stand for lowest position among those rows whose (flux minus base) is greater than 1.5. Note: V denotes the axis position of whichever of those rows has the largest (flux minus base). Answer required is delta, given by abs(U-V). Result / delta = 0.32 nm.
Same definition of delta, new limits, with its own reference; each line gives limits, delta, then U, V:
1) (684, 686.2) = 1.89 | 684.088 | 685.981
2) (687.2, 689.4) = 0.95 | 687.245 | 688.196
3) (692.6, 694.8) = 0.00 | 692.647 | 692.647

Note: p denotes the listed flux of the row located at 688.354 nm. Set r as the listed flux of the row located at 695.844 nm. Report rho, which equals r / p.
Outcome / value 0.99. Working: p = 27.1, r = 26.8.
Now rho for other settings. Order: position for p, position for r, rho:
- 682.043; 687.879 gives 0.92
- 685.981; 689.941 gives 0.98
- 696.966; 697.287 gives 0.86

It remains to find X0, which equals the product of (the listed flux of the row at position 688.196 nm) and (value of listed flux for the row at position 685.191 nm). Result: 1064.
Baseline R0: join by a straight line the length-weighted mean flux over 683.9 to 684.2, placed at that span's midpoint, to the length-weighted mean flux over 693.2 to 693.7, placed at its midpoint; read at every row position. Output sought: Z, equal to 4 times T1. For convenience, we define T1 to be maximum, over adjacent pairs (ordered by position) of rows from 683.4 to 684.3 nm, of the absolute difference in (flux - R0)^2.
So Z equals 178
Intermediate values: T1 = 45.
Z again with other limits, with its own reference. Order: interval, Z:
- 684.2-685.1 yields 146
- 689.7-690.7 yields 69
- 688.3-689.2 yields 136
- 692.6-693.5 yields 287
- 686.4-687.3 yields 102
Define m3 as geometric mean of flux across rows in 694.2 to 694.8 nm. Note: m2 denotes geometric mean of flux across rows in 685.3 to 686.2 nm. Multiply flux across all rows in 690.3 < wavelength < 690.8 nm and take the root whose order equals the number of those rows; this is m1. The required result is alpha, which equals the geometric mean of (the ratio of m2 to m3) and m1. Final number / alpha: 5.74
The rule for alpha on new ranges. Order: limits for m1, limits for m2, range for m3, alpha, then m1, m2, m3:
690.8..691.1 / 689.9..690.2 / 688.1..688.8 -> 5.22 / 26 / 34.1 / 31.9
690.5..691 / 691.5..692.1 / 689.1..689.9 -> 5.48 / 28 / 31.4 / 29.6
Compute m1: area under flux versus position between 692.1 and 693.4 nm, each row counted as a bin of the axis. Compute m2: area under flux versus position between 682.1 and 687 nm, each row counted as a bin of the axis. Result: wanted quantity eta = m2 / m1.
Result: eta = 4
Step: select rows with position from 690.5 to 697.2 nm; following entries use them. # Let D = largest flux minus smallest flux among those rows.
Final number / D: 20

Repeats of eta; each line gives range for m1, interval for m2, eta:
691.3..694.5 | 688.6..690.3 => 1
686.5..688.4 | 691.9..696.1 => 2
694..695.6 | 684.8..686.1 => 1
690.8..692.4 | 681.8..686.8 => 3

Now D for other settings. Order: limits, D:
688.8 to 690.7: 9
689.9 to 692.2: 13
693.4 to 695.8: 12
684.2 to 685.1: 8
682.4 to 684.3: 16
